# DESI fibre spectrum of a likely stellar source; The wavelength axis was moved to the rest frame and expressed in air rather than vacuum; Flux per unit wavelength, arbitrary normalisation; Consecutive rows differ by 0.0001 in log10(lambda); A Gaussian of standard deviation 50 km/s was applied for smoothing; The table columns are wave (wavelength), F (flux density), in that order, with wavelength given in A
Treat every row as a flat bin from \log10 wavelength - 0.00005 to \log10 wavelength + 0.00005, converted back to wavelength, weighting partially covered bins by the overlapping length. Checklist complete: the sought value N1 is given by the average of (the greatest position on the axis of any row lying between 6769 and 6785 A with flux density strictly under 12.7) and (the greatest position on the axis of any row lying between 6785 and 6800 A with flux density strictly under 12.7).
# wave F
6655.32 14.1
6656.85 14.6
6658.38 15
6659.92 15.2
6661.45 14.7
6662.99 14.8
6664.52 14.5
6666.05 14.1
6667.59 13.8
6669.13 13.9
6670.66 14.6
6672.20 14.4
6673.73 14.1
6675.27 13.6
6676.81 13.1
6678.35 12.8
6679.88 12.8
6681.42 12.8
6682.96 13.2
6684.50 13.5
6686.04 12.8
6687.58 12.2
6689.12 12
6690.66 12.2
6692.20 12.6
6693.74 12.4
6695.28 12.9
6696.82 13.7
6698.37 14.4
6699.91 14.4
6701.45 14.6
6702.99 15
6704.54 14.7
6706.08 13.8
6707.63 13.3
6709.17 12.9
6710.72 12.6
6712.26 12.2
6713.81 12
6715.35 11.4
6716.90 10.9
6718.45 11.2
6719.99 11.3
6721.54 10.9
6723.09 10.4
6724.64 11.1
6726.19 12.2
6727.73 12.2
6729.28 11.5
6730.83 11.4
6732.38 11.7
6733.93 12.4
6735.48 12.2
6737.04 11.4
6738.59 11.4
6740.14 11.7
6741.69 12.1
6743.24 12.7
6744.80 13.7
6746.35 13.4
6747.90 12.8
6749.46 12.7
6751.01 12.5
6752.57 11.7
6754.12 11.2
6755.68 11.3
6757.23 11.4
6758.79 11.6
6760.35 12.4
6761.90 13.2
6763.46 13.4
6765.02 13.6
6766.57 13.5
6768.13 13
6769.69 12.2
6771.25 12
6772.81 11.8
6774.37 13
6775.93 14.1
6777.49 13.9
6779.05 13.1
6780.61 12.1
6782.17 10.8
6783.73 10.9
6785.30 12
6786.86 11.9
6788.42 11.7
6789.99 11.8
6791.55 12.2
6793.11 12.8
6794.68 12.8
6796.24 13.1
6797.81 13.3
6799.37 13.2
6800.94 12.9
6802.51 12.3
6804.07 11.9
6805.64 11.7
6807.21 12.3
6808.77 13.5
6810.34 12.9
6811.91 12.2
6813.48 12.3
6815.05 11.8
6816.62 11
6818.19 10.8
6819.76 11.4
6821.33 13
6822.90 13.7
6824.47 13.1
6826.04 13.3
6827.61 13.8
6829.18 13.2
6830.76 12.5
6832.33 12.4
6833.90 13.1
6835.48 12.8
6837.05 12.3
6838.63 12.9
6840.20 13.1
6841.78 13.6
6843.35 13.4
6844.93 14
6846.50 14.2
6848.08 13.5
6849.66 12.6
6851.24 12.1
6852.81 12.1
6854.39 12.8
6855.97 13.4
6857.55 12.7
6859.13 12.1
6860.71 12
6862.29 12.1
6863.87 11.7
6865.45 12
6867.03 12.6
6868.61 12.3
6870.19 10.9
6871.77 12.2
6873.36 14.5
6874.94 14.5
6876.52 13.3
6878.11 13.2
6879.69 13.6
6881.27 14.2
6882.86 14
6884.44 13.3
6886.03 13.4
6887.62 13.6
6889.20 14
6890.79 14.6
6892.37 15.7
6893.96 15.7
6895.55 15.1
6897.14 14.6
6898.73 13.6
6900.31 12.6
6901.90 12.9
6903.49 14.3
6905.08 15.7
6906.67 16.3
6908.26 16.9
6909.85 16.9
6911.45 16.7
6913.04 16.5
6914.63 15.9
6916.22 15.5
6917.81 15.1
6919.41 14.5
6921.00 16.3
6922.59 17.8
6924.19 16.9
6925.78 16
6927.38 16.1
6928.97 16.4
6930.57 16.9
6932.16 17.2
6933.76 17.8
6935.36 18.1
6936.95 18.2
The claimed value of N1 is 6787.6 A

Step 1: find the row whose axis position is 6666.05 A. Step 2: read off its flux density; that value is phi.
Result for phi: 14.1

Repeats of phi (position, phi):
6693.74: 12.4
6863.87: 11.7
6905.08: 15.7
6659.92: 15.2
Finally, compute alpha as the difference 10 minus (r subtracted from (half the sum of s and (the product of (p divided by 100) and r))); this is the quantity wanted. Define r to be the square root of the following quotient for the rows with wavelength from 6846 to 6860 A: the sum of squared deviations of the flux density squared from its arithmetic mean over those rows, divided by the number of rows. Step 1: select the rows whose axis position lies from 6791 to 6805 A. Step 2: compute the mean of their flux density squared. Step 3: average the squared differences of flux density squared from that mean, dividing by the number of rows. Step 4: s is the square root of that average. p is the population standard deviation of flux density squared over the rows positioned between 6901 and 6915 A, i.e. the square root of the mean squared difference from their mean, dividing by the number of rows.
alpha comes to 19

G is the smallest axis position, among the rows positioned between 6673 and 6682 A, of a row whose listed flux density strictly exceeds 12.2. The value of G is 6673.73 A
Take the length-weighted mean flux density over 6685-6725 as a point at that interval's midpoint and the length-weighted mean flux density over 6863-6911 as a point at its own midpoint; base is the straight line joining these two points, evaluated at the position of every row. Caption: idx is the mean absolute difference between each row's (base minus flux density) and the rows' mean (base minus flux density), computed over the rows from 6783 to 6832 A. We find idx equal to 0.66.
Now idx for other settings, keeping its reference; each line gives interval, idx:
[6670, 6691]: 0.67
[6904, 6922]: 0.64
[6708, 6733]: 0.57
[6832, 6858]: 0.51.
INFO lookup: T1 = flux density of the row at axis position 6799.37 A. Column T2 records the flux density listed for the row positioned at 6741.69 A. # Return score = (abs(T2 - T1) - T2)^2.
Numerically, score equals 121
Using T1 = 13.2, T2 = 12.1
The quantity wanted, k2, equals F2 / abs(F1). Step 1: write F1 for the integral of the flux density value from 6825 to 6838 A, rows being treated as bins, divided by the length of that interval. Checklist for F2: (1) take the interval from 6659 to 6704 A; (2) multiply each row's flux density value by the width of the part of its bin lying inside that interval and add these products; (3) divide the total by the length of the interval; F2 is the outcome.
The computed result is 1.05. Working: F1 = 12.9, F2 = 13.6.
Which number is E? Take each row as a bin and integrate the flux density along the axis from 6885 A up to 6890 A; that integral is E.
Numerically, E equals 68.2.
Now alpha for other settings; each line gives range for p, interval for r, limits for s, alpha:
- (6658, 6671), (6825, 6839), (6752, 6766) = 10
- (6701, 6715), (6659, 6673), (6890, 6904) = 6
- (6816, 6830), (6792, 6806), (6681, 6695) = 16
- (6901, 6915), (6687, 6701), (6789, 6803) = 23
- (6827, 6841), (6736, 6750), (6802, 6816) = 22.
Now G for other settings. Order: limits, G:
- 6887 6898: 6887.62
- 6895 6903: 6895.55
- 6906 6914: 6906.67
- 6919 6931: 6919.41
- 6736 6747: 6743.24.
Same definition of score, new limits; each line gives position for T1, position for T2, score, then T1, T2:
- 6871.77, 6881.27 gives 149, 12.2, 14.2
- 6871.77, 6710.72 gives 149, 12.2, 12.6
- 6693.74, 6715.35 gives 108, 12.4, 11.4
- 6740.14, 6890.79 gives 137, 11.7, 14.6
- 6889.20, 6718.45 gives 71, 14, 11.2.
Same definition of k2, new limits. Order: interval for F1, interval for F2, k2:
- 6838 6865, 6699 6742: 0.96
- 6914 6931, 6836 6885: 0.80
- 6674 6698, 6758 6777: 1.00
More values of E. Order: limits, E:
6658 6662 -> 59.9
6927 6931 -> 65.9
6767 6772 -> 62.3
